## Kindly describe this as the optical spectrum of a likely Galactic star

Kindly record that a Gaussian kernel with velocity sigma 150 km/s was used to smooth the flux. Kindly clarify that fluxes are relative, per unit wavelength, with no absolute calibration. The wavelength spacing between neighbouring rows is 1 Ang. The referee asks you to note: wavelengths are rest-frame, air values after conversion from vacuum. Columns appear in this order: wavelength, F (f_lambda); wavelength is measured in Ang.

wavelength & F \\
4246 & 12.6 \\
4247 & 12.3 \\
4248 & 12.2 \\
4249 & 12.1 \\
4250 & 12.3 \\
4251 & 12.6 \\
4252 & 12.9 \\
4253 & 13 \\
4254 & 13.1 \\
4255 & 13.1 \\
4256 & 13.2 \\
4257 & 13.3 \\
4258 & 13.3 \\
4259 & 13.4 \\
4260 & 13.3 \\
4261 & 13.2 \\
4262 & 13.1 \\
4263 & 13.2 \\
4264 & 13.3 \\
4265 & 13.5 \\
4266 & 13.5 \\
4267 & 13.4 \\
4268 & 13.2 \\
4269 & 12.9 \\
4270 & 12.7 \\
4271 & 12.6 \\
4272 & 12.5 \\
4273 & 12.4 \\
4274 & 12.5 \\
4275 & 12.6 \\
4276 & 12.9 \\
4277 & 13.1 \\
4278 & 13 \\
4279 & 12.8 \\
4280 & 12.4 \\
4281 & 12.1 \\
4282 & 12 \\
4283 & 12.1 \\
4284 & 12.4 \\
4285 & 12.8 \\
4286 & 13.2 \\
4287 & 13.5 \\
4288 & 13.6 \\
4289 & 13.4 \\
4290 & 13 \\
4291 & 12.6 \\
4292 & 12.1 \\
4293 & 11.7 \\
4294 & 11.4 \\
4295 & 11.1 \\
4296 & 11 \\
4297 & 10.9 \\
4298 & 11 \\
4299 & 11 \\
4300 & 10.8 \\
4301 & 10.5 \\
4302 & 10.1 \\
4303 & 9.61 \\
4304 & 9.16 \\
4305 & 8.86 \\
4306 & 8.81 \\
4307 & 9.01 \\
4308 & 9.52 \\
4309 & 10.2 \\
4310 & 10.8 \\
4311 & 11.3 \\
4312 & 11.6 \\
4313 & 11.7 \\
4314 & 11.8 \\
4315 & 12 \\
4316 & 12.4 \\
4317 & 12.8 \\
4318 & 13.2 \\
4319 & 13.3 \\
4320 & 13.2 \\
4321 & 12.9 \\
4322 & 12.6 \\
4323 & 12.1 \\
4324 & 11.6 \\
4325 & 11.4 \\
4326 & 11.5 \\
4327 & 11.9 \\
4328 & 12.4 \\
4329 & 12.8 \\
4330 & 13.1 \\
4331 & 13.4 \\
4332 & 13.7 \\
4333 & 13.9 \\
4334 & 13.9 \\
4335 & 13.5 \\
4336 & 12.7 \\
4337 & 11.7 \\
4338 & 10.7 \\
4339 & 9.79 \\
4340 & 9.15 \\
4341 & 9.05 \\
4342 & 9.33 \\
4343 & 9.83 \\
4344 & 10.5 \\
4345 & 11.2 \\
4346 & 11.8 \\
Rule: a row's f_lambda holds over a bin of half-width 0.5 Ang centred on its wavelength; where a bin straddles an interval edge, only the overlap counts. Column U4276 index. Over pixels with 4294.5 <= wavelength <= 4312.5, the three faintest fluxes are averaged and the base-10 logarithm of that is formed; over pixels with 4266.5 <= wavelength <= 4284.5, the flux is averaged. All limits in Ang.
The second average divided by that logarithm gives 13.32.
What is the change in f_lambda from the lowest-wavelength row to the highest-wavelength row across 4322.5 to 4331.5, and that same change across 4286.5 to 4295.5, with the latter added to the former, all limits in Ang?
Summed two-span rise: -1.1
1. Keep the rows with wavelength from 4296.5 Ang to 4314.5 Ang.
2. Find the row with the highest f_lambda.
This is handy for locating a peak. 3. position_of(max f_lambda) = 4314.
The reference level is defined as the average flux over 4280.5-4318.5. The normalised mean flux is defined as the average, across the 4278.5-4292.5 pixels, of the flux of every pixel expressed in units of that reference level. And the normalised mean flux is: 1.11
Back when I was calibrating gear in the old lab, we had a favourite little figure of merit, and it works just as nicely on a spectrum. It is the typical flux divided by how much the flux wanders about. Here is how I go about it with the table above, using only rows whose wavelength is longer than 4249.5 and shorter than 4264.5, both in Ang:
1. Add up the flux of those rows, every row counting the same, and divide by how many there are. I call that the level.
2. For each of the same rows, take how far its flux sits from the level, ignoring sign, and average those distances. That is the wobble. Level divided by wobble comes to 63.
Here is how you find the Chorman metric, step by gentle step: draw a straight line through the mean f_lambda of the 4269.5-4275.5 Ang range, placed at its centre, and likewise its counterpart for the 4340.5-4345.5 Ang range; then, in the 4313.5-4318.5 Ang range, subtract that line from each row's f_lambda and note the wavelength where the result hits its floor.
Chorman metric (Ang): 4314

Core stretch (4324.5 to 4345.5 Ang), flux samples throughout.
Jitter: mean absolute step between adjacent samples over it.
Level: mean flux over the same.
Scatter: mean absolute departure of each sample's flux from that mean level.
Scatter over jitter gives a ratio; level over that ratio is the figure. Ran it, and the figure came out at 4.0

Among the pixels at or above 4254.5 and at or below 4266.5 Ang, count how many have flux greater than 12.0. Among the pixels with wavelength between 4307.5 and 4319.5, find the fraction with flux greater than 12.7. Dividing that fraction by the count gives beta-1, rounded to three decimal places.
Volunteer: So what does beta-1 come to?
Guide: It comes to 0.021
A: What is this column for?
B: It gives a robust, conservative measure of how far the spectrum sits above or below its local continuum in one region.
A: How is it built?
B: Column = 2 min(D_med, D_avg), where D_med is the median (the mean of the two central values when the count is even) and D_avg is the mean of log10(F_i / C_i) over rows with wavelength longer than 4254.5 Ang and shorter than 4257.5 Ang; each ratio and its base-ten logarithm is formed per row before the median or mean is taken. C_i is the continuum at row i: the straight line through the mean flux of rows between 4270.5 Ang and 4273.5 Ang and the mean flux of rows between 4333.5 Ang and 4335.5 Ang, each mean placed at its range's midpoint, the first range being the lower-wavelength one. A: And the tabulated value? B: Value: 0.069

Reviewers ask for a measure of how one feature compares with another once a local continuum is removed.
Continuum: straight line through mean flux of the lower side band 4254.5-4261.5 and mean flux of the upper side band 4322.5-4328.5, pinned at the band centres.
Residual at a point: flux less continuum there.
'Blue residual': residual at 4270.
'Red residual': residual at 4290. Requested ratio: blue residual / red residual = -0.7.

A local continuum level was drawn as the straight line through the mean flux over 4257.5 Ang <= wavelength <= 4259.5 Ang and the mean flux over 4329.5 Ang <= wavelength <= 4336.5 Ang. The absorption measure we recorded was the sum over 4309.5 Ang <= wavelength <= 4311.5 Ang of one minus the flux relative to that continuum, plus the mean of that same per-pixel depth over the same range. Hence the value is 0.53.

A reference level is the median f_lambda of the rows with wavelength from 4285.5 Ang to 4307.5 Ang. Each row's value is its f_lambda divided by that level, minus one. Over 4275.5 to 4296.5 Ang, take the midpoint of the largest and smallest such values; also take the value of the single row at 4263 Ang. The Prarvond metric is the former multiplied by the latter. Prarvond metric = 0.024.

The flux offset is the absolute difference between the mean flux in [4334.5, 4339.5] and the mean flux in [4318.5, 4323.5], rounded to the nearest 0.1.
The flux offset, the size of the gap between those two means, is 1.1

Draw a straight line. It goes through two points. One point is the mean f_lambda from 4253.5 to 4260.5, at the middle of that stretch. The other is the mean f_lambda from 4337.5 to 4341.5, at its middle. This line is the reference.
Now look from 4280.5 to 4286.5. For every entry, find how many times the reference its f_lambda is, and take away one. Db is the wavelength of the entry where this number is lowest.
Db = 4282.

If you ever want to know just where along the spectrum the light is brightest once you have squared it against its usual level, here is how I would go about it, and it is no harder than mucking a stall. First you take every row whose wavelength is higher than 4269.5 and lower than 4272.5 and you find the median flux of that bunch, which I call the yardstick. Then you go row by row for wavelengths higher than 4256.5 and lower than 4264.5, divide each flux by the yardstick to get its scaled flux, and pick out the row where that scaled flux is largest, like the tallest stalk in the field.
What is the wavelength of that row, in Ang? 4259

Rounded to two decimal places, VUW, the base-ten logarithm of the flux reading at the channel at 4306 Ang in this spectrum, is 0.94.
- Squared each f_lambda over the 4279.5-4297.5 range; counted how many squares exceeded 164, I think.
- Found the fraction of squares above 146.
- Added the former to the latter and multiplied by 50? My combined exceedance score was 283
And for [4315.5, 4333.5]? 439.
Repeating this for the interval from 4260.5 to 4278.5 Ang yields 650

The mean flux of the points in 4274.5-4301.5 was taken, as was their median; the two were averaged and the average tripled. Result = 36.9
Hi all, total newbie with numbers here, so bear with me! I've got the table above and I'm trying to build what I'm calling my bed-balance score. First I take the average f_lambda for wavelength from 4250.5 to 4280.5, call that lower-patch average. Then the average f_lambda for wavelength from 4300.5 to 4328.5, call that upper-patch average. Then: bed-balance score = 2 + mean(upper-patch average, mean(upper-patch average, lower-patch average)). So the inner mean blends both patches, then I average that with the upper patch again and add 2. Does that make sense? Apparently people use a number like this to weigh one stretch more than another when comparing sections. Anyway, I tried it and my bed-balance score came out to 13.72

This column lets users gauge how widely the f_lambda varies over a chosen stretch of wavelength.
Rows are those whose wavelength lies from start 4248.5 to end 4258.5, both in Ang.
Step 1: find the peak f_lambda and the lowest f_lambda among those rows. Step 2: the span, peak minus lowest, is 1.2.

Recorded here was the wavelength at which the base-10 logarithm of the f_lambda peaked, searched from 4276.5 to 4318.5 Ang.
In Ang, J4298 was 4288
